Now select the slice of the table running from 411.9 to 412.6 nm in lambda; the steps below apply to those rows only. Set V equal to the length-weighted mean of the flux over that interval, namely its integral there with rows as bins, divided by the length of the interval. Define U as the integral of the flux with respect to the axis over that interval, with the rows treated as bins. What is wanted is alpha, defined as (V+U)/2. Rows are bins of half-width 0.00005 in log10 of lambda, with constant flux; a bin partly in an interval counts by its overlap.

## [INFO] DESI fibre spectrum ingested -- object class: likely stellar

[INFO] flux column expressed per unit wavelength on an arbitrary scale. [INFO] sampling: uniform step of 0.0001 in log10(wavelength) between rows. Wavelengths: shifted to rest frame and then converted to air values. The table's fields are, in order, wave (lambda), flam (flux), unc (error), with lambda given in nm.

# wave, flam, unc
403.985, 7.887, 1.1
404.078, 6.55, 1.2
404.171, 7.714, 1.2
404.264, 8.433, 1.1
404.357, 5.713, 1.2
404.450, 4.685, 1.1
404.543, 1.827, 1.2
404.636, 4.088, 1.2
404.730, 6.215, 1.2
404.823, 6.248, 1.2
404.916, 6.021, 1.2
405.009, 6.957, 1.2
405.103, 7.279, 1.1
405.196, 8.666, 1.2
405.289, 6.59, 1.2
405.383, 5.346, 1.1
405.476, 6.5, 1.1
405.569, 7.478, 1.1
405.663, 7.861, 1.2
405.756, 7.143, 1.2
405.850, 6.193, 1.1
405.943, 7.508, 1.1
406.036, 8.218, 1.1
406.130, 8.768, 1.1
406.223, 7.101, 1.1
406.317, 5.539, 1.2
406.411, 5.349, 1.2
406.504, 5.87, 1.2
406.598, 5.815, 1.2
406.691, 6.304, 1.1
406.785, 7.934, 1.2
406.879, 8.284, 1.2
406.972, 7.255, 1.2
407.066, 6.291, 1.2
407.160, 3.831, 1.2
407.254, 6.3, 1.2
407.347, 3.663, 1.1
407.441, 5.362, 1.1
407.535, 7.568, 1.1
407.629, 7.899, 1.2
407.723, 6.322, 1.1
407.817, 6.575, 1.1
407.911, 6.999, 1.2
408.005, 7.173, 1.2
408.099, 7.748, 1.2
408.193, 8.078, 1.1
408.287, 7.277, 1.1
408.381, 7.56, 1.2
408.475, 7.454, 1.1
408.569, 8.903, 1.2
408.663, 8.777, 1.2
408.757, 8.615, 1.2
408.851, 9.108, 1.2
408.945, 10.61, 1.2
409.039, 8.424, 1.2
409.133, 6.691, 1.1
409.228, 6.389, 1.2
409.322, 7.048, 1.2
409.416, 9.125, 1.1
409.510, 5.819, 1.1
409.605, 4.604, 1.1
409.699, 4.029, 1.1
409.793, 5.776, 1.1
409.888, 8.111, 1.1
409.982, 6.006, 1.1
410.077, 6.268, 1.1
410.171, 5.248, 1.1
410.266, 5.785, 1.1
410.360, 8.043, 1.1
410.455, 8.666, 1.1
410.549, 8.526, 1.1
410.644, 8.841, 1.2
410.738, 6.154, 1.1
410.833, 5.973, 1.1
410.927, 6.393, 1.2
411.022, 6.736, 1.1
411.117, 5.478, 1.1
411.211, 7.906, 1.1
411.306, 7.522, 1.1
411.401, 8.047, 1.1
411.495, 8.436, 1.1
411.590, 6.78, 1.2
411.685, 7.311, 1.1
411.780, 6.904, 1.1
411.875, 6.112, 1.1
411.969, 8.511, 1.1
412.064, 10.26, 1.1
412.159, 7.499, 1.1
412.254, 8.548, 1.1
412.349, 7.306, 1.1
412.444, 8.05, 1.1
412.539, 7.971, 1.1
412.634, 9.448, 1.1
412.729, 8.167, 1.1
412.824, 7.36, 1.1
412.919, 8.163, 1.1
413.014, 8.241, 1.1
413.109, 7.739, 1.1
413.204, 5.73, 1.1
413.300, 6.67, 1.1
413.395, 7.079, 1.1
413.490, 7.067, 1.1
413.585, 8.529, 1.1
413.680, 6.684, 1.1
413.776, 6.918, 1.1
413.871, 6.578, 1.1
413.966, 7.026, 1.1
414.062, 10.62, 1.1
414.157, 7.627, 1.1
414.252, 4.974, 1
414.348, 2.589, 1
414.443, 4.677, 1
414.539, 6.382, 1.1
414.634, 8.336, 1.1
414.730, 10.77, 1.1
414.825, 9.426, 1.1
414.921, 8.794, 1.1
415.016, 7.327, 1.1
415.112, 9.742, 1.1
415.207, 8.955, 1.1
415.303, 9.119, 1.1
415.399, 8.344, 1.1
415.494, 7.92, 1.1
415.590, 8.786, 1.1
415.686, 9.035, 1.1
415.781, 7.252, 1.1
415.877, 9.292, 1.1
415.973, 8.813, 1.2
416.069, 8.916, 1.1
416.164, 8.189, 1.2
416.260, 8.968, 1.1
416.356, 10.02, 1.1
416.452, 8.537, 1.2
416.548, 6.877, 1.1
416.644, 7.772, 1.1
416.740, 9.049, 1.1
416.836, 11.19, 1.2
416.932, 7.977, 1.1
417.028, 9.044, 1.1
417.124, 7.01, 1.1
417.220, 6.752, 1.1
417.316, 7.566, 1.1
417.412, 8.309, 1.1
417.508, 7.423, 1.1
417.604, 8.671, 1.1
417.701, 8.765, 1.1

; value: 7.0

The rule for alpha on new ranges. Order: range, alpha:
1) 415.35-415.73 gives 5.9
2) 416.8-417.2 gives 6.0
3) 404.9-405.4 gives 5.2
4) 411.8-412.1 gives 5.3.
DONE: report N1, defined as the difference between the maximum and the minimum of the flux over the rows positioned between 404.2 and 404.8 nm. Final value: 7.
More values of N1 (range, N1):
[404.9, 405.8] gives 3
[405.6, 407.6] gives 5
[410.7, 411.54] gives 3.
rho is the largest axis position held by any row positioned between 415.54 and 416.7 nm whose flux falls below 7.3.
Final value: 416.548 nm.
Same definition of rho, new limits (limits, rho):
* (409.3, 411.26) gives 411.117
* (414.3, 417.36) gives 417.220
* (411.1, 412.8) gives 411.875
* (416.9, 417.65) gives 417.220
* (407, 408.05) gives 408.005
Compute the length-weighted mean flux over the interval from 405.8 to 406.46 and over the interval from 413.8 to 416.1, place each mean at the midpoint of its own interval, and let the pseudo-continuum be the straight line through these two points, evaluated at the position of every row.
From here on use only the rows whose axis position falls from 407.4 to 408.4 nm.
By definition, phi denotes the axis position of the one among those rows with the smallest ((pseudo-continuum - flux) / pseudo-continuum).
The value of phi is 408.193 nm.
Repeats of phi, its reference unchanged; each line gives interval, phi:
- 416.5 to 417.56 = 416.836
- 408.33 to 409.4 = 408.945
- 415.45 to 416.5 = 416.356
